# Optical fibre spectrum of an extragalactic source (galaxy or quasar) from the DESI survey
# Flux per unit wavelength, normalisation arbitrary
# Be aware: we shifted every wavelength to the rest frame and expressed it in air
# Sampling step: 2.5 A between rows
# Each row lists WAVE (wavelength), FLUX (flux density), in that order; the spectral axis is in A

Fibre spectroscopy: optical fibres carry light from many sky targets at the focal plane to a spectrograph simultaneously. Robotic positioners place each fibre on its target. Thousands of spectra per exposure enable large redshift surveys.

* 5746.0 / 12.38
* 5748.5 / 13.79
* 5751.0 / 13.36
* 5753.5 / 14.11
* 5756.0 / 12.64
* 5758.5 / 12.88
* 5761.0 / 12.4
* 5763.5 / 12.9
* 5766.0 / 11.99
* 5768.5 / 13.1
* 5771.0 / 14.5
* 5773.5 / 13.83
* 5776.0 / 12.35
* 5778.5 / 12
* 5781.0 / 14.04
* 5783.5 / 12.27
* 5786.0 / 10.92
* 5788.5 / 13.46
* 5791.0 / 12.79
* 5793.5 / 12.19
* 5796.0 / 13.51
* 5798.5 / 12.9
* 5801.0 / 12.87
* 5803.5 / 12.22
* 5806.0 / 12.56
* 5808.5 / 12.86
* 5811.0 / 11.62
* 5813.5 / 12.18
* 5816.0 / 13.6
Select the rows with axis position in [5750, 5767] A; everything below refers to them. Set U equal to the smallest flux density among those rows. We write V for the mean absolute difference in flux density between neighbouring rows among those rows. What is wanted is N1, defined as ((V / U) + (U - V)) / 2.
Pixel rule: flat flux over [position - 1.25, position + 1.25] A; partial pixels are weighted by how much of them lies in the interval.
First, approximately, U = 11.99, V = 0.7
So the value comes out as 5.66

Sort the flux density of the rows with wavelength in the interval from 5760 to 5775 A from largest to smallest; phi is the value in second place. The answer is 13.83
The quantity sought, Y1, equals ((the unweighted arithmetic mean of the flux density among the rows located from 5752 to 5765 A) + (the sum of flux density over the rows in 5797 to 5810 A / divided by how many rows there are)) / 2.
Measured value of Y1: 12.8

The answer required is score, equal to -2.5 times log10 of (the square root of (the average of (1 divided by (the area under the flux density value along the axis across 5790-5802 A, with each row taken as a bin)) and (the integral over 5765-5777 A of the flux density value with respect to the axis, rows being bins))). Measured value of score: -2.37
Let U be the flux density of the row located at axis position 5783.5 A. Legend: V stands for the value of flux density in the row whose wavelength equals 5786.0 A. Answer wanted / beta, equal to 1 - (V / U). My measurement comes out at 0.11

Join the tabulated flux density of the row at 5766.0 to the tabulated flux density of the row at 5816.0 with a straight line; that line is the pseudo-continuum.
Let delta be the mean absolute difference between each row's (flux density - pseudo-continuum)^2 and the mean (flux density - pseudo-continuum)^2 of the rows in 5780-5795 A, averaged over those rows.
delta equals 1.1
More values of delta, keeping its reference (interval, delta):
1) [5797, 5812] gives 0.9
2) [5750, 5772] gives 1.9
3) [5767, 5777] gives 1.8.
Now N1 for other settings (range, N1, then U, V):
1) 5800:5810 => 5.91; 12.22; 0.4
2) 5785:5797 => 4.88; 10.92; 1.3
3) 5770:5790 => 4.80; 10.92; 1.5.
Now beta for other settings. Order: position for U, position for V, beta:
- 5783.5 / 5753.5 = -0.15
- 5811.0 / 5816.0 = -0.17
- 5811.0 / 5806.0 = -0.08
